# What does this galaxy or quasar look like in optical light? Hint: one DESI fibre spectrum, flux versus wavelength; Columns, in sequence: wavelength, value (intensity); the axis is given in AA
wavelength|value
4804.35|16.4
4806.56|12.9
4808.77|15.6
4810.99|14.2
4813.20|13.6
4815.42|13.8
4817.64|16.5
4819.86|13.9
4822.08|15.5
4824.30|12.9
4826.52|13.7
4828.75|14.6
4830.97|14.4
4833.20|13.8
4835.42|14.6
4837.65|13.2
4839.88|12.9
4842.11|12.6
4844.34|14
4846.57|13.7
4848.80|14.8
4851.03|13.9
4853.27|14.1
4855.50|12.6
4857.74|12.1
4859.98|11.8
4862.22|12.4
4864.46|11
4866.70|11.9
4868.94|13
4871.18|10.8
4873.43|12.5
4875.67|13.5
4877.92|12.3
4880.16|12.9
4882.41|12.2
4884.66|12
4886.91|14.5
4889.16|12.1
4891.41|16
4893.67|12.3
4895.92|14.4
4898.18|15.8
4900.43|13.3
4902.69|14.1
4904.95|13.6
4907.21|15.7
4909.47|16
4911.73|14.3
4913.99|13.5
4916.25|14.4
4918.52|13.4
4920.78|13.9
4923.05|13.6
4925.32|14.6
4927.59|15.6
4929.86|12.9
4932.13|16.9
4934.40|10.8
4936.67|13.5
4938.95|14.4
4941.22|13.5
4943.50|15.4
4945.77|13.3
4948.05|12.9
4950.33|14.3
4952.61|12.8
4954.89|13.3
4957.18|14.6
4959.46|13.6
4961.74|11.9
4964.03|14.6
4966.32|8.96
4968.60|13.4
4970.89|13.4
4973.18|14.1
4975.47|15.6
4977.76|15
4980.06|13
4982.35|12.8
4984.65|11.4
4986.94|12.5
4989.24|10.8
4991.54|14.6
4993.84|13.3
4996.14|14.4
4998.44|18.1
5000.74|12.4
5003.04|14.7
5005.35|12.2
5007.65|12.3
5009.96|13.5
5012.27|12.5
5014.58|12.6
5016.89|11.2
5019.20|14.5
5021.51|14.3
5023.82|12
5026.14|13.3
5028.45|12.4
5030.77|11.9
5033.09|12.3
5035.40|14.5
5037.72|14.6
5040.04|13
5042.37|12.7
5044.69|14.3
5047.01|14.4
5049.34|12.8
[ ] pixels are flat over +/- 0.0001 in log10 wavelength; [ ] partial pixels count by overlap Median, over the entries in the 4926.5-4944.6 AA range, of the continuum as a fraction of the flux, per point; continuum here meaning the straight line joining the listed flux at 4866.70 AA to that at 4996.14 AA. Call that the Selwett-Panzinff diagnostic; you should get 0.95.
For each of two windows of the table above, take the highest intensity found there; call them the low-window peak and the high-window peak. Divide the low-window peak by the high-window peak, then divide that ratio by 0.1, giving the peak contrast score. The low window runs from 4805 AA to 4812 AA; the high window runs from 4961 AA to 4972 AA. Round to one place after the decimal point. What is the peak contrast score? 10.7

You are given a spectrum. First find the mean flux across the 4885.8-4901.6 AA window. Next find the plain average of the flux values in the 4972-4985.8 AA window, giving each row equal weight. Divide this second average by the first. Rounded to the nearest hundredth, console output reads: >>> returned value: 0.97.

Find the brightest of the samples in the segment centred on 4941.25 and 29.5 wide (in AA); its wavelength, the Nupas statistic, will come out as 4932.13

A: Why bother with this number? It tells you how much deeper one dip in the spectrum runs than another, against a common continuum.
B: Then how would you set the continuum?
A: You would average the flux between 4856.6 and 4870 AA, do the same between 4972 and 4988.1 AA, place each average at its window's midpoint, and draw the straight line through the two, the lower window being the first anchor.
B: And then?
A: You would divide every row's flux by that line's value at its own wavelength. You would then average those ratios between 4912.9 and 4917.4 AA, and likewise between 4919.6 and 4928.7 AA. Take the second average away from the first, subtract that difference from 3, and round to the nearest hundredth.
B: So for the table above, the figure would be 3.03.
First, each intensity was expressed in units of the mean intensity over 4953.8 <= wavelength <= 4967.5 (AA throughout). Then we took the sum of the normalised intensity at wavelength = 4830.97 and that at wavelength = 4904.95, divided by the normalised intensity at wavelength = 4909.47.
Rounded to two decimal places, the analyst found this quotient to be 1.75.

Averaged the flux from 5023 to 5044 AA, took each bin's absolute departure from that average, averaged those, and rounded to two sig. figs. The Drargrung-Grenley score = 0.79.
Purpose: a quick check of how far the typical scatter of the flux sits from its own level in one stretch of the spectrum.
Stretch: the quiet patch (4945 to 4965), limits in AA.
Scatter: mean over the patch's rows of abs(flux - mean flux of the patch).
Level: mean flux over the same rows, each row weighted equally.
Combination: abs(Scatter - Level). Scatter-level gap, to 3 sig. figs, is 12.8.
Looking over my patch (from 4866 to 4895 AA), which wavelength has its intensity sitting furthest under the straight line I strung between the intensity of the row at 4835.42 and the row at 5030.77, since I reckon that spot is 4871.18 AA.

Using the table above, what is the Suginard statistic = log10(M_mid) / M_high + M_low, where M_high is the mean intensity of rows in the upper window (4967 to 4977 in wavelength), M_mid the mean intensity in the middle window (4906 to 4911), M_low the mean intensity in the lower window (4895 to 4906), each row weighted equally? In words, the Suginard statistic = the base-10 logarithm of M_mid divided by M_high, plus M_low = 14.3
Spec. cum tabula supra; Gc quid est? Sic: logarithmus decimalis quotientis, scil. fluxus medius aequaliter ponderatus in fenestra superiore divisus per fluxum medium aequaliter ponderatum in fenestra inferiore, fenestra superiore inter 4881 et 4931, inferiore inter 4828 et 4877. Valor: 0.029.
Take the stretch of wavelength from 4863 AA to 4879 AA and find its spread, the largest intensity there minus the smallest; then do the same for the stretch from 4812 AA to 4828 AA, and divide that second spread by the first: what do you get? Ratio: 1.3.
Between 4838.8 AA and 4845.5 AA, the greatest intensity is 14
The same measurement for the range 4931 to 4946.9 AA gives 16.9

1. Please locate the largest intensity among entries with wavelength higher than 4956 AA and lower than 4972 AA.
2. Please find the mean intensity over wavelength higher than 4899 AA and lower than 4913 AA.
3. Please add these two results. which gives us 29.1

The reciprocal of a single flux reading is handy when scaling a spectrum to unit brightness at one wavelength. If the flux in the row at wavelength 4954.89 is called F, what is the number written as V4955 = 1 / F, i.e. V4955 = 0.075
